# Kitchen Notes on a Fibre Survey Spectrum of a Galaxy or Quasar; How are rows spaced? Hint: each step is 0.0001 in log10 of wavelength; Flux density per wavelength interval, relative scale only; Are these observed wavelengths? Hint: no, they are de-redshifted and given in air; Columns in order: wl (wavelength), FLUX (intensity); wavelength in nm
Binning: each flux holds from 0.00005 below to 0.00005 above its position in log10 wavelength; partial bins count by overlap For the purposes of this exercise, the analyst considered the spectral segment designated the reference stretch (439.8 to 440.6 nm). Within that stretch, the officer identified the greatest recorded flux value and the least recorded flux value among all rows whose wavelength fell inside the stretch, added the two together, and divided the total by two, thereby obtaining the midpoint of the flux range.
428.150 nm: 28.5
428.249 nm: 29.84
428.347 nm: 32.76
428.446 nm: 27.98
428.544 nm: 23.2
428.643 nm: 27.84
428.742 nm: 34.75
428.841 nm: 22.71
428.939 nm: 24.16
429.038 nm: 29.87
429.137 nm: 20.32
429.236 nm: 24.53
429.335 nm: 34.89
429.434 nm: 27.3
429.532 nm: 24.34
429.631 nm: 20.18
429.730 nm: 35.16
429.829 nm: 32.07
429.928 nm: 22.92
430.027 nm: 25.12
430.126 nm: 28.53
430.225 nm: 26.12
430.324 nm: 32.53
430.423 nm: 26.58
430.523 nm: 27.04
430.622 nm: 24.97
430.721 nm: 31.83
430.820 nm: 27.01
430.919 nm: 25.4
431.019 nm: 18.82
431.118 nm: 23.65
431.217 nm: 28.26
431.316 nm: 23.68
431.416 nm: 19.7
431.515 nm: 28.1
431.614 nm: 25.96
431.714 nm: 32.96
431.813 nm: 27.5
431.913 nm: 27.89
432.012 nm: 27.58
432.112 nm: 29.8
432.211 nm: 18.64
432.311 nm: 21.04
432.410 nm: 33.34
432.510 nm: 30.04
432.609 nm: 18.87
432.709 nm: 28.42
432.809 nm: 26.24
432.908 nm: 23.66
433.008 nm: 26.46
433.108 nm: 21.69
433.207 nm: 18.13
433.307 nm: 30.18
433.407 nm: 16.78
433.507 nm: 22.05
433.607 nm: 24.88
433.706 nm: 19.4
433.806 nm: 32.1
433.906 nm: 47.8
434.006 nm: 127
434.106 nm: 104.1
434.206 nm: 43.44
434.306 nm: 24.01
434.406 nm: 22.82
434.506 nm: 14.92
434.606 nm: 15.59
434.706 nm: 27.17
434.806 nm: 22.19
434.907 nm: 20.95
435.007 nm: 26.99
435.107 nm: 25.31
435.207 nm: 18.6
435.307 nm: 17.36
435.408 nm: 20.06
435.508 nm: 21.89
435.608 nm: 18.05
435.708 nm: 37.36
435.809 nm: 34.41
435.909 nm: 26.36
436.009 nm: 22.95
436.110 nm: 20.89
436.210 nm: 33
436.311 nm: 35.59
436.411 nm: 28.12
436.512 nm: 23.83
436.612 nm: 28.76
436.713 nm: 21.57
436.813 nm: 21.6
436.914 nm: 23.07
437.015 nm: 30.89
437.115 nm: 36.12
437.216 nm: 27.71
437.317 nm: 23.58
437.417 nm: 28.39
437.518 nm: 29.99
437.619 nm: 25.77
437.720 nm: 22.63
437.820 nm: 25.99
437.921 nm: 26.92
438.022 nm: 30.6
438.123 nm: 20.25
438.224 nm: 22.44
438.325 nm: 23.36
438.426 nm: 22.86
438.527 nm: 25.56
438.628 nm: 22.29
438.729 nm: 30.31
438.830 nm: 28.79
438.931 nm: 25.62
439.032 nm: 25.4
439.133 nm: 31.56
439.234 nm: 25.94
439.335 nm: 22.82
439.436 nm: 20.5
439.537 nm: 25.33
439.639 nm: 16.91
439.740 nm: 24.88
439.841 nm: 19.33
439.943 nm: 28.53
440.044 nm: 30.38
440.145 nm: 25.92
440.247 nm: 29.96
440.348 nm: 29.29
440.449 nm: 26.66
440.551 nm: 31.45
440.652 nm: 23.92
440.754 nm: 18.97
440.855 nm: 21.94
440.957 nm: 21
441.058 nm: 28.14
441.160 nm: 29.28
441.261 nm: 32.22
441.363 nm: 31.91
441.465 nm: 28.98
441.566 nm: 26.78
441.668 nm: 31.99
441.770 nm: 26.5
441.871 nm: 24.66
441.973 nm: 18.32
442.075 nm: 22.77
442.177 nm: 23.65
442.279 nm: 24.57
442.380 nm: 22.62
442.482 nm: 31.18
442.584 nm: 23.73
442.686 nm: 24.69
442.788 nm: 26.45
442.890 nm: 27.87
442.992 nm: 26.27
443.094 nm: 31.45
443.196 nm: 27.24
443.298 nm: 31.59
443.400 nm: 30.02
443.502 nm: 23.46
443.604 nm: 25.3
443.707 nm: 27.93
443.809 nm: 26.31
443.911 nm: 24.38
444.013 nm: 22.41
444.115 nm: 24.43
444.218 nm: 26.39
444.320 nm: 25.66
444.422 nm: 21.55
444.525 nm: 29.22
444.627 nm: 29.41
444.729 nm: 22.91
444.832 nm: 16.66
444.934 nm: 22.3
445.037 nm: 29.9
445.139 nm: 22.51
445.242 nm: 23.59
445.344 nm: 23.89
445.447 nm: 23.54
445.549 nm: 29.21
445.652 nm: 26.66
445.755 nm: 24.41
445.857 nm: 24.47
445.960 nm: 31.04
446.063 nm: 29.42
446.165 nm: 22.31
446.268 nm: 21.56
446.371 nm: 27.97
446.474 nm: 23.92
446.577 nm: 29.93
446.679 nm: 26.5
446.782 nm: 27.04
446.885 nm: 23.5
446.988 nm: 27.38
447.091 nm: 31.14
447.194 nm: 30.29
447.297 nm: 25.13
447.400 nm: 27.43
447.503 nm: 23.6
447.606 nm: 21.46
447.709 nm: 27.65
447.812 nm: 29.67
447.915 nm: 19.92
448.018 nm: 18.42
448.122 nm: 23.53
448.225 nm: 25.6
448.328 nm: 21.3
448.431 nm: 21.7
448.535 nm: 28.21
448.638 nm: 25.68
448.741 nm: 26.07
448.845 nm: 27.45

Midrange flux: 25.4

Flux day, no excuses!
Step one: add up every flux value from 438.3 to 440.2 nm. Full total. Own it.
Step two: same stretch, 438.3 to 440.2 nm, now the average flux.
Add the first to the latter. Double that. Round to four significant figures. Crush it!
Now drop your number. 1003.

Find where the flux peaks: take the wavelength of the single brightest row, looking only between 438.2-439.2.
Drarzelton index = 439.133 nm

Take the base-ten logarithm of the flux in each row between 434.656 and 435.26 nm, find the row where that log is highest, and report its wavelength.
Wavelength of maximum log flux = 434.706 nm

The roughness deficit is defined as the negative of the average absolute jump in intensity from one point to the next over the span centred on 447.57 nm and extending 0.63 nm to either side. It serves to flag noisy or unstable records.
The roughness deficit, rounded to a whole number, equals -4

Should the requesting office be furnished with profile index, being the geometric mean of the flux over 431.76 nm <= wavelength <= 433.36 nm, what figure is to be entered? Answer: 25.2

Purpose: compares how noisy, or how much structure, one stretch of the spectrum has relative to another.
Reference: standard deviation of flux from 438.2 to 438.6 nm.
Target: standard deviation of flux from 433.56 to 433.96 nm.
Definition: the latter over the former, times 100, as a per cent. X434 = 887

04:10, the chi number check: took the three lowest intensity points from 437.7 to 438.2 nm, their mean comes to 23.0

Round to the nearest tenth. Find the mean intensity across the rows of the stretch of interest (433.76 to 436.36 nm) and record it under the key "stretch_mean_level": 33.1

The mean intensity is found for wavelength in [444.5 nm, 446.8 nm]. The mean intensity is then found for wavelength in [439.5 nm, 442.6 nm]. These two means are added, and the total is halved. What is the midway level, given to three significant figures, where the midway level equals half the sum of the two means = 25.7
